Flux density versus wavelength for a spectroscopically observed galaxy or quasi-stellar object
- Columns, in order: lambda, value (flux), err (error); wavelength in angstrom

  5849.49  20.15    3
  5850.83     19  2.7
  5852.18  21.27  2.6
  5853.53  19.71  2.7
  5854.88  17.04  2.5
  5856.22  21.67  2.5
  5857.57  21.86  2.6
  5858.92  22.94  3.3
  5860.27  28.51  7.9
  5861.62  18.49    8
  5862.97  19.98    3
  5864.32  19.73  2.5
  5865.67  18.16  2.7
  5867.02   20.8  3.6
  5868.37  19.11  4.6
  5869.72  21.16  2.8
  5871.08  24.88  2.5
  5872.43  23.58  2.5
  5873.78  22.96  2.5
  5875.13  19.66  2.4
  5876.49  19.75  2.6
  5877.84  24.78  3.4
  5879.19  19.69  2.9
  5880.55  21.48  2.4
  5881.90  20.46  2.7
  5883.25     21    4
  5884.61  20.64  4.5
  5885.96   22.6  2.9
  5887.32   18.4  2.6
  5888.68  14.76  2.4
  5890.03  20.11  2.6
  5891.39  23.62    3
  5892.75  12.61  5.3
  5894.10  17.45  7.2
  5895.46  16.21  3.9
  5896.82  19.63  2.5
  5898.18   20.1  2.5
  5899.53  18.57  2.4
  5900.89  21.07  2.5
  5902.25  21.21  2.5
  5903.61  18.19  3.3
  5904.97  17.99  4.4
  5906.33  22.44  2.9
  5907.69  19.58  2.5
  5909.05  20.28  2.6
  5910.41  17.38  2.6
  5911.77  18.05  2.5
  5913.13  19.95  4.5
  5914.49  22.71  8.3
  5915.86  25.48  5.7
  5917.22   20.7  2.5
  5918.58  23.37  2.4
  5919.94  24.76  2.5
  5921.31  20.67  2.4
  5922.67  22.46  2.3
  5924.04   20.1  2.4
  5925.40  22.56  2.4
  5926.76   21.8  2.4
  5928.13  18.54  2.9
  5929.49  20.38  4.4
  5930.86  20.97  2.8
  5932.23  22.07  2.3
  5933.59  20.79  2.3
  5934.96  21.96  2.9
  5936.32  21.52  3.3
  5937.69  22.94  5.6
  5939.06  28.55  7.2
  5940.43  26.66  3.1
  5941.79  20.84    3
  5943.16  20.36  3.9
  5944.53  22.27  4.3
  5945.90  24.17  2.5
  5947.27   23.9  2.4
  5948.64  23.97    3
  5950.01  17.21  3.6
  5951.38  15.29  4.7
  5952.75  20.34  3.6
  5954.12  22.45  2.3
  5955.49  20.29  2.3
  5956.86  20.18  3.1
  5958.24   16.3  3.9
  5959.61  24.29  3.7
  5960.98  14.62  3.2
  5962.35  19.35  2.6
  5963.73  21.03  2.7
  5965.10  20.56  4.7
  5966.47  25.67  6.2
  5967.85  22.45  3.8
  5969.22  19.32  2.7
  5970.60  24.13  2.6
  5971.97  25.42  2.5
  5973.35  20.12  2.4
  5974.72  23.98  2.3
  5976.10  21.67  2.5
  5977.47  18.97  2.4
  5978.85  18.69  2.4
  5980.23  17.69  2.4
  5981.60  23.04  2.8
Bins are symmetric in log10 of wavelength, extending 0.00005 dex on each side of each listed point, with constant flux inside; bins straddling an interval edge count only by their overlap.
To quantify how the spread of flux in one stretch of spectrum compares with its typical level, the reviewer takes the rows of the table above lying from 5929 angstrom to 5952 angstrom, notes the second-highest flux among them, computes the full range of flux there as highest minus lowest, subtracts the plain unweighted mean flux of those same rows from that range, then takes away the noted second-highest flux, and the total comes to -35.4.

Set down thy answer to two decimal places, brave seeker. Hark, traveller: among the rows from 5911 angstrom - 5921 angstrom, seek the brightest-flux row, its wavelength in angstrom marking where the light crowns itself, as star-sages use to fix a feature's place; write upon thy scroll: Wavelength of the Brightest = 5915.86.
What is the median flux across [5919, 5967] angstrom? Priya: 21.0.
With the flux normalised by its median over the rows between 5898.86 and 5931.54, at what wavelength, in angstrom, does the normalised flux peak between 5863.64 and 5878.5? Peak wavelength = 5871.08 angstrom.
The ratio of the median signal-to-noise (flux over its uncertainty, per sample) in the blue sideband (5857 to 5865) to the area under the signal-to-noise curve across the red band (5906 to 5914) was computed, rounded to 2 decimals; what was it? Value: 0.12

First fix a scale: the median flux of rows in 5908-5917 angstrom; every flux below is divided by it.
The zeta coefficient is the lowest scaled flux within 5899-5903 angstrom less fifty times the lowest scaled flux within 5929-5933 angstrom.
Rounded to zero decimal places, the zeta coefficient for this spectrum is -50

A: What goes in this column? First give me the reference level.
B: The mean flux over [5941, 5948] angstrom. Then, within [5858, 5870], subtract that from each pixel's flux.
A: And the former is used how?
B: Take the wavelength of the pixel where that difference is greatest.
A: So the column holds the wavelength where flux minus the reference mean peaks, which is 5860.27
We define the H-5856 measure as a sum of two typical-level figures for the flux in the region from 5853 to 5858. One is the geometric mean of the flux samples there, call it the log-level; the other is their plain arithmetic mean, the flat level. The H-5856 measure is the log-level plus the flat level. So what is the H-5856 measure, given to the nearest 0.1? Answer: 40.0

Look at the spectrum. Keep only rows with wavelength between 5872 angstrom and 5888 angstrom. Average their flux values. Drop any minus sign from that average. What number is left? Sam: 21.2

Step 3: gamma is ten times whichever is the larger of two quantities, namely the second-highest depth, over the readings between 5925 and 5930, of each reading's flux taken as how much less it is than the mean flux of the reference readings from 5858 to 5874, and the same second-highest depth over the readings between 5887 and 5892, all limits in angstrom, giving 33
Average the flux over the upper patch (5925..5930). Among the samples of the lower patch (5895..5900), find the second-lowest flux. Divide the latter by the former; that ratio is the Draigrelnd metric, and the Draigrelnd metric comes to 0.89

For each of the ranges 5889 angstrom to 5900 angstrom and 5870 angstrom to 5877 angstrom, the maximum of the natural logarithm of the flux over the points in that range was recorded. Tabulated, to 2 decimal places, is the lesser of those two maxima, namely 3.16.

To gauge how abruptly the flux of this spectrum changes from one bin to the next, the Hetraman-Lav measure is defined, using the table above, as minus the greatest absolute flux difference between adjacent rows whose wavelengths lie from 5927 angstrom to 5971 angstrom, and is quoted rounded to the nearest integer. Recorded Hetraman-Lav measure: -10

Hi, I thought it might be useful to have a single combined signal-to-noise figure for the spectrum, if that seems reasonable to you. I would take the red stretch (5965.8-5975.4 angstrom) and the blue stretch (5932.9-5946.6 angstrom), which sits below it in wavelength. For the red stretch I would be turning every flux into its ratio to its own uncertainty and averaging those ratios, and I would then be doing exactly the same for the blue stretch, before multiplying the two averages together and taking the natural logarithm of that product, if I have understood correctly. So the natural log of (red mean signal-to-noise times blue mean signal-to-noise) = 3.97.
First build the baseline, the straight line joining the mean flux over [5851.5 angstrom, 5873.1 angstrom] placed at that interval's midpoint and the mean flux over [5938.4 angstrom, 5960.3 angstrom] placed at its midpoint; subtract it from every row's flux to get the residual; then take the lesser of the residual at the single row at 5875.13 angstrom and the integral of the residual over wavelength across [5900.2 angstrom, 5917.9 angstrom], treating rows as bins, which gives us -19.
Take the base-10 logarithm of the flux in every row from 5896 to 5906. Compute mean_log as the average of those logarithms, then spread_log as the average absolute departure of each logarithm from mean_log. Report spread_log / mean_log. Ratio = 0.019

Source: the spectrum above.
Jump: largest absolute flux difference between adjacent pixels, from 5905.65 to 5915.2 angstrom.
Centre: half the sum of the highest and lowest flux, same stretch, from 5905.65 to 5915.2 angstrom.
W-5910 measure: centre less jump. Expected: 17.1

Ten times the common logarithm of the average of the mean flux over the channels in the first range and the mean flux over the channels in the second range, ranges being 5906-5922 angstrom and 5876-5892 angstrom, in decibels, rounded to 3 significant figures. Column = 13.2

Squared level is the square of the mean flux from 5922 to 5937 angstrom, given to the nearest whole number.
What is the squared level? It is 449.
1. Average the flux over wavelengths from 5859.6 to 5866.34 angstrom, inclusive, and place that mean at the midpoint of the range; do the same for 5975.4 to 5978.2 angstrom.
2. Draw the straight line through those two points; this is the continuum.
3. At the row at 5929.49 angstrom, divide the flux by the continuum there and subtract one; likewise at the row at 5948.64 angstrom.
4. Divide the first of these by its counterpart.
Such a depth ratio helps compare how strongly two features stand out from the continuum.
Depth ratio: -0.1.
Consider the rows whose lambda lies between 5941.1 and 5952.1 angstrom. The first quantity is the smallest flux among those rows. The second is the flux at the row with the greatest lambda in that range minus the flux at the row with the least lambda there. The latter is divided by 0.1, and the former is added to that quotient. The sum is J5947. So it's -40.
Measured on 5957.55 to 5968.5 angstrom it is 76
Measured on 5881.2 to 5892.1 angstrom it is 46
